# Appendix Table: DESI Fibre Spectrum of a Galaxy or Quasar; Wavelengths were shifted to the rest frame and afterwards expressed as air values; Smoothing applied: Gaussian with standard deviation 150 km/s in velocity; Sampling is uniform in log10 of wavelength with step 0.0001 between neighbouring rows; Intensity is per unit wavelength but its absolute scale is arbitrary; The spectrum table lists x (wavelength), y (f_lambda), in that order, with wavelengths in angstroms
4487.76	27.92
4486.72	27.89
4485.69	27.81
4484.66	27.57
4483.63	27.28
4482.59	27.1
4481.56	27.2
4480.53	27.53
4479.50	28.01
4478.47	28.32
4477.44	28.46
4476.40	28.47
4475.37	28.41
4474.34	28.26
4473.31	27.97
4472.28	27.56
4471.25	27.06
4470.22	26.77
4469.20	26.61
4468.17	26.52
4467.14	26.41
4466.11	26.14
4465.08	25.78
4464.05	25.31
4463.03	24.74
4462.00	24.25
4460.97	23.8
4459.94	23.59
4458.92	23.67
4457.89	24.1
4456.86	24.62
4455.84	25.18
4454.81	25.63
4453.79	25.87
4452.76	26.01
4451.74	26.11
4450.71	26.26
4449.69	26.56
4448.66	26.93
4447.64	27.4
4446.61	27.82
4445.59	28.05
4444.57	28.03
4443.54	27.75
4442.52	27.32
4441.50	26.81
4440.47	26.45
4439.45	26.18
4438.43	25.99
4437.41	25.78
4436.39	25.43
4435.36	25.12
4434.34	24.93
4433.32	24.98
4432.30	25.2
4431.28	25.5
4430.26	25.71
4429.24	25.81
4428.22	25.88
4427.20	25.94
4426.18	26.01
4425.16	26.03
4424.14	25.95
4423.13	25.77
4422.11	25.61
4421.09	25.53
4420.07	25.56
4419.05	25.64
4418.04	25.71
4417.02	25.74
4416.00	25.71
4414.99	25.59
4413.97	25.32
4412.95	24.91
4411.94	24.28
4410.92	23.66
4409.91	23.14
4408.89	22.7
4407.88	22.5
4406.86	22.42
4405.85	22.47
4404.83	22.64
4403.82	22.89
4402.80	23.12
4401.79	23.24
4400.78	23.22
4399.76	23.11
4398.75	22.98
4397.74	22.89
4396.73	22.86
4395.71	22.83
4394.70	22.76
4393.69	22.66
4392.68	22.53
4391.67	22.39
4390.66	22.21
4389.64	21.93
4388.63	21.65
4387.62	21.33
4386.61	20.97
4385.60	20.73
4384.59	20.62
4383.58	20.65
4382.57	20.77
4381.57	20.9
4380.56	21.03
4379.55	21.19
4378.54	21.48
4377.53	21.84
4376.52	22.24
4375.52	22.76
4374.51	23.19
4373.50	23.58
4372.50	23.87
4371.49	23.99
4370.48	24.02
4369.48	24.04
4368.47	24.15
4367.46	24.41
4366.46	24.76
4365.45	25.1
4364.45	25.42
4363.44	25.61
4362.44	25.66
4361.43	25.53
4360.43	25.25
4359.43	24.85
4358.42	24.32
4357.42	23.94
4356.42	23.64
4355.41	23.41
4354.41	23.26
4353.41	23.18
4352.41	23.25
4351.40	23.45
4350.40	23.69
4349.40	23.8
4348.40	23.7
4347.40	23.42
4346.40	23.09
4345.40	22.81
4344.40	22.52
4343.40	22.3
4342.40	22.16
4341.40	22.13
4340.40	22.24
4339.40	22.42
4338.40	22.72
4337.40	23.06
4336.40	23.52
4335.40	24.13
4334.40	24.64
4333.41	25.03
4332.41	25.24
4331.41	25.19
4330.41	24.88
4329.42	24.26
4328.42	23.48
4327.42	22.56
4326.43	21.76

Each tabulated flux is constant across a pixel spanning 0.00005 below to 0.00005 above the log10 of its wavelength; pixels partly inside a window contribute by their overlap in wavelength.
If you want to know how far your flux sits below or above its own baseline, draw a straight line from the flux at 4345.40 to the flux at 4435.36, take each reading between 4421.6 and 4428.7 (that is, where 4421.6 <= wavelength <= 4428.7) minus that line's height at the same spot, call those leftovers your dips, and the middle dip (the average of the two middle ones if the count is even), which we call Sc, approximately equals 1.0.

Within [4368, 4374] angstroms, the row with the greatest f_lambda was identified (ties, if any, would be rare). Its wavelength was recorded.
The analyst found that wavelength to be 4368.47 angstroms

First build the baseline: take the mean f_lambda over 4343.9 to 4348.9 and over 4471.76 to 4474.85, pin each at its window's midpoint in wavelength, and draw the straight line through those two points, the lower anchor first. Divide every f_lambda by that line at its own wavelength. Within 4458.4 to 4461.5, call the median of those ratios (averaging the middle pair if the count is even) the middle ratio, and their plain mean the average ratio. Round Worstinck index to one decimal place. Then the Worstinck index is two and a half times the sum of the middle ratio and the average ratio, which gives 4.3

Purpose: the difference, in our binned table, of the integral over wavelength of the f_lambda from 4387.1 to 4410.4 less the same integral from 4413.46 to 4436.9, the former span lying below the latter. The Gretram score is -73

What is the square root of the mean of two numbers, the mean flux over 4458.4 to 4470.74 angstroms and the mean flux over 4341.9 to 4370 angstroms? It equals 4.96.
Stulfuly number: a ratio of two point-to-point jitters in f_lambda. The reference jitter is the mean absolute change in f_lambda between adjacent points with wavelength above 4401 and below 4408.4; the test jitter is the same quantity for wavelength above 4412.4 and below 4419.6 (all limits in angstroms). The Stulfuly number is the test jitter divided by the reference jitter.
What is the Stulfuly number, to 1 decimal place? 1.0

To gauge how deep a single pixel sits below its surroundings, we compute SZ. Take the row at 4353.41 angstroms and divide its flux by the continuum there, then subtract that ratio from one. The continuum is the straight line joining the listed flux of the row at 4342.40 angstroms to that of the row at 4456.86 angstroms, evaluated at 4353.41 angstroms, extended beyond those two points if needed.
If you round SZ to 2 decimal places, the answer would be -0.03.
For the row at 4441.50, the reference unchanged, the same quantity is -0.10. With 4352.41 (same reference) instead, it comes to -0.04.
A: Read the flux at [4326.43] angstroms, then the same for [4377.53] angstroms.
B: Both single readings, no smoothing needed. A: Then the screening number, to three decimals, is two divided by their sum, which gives 0.046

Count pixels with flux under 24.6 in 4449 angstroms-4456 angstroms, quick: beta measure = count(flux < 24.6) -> 0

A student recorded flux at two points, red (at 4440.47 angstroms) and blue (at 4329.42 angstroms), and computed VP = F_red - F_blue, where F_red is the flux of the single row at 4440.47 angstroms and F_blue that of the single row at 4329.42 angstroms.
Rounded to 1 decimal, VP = 2.2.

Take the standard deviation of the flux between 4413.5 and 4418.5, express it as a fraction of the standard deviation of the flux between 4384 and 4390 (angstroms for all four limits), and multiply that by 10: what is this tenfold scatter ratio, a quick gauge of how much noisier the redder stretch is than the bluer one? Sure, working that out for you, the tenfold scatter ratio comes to 3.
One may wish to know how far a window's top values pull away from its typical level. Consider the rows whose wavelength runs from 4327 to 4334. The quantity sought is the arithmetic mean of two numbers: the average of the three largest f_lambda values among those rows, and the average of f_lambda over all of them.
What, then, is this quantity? 24.8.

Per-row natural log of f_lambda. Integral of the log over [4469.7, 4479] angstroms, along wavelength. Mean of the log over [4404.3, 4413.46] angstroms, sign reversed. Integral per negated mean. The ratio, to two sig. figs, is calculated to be -9.8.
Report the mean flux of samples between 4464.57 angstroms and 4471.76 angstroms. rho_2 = 26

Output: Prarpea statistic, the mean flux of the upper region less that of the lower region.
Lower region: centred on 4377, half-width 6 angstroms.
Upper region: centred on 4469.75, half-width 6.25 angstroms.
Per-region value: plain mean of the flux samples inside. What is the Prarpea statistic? 4.7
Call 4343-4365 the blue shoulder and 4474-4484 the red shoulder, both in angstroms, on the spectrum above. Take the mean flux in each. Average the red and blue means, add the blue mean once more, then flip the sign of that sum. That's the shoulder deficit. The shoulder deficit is -50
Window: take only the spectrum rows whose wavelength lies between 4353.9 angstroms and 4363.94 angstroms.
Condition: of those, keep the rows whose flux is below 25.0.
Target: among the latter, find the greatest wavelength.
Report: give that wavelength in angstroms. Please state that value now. 4359.43 angstroms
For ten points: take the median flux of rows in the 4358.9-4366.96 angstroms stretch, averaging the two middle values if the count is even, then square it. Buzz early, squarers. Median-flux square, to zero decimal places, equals 642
